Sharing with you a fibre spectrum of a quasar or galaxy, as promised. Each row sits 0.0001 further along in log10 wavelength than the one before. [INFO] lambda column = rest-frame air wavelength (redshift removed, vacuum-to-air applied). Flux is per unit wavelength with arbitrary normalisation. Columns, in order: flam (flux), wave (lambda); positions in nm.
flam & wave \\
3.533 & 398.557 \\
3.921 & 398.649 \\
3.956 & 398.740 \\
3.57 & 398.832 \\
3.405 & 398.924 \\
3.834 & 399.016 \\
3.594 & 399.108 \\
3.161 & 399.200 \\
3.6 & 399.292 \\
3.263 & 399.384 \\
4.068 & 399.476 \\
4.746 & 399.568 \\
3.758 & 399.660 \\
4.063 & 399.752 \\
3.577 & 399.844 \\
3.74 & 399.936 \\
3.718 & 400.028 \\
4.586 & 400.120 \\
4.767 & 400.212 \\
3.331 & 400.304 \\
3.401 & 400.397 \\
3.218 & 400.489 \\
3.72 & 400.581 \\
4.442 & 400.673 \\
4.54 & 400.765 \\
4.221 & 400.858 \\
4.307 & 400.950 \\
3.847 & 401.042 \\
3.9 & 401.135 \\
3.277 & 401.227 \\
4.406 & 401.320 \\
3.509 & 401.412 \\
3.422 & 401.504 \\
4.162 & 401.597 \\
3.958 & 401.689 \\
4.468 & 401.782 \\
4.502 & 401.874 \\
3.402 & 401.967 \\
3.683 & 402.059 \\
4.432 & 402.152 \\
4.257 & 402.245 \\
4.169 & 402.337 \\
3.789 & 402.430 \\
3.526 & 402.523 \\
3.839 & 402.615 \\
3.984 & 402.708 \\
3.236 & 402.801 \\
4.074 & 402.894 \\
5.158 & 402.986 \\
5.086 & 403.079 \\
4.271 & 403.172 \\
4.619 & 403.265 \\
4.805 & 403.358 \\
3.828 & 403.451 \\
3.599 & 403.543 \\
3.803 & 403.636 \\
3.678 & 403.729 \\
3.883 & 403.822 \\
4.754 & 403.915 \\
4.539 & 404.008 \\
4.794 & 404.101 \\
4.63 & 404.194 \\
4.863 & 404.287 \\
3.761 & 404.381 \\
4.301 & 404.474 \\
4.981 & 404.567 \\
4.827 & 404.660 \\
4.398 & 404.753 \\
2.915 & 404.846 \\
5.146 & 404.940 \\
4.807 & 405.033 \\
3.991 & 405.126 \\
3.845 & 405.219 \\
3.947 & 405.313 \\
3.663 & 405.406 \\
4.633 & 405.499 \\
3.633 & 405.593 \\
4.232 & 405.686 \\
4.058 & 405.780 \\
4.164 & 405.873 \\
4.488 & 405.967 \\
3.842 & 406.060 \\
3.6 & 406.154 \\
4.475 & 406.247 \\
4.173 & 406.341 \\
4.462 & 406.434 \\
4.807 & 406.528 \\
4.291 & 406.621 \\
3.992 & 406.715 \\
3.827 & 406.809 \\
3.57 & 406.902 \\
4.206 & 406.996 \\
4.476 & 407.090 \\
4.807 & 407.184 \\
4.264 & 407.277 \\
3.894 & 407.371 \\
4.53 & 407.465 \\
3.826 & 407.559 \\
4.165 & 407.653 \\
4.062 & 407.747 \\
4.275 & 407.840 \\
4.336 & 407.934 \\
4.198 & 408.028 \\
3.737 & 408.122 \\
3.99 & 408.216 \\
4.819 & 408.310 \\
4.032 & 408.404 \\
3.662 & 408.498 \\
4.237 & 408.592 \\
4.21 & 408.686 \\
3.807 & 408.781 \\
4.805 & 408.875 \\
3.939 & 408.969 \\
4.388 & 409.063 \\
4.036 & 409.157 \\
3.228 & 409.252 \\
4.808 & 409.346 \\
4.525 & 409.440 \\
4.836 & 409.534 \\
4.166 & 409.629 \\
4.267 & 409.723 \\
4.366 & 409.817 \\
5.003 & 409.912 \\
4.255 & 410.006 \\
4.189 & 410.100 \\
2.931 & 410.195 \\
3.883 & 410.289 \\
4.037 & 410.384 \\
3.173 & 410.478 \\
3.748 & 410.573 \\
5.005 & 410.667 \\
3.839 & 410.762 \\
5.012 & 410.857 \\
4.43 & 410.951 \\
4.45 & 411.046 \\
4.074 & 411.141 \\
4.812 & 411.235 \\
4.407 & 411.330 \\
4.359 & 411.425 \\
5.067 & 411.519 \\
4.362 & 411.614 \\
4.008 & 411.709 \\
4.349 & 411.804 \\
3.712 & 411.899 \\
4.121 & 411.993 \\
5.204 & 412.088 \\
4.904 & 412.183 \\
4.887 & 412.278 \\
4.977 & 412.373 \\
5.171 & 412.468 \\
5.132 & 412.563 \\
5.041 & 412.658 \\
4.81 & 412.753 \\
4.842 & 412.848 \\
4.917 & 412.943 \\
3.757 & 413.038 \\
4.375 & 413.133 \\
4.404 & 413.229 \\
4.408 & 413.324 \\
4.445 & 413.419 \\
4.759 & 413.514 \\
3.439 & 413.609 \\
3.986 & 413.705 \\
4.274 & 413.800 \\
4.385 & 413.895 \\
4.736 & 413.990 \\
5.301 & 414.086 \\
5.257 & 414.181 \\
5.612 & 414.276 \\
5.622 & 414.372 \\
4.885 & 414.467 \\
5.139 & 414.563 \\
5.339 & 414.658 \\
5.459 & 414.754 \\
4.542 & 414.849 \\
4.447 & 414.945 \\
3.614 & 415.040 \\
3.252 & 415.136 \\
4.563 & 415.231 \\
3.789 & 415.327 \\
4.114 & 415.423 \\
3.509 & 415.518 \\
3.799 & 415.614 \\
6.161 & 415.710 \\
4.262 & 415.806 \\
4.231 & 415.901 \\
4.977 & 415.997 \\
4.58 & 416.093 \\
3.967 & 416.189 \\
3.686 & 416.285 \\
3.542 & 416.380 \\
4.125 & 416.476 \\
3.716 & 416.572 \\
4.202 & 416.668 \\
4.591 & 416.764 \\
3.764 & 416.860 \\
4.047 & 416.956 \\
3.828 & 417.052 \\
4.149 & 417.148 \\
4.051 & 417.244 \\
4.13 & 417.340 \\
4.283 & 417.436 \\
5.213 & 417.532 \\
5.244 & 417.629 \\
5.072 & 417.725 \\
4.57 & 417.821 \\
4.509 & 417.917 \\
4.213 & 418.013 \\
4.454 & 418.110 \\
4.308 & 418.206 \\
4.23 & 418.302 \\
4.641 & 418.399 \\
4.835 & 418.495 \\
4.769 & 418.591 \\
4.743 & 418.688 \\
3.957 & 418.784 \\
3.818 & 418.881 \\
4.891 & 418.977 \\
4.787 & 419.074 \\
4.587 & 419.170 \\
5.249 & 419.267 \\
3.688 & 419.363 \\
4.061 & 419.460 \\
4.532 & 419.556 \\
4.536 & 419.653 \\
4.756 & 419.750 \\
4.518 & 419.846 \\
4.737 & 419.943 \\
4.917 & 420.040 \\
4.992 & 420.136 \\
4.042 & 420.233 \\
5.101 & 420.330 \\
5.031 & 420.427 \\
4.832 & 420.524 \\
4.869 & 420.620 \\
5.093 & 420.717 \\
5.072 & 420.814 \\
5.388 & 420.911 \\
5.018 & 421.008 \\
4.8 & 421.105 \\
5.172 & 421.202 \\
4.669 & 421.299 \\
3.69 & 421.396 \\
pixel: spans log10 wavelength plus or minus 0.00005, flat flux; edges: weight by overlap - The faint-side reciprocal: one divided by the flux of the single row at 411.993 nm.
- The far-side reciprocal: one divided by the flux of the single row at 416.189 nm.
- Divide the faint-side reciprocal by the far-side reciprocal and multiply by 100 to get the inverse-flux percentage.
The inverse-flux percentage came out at 96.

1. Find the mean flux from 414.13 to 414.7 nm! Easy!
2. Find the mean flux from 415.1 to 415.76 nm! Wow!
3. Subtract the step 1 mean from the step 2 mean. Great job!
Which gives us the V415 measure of -1.1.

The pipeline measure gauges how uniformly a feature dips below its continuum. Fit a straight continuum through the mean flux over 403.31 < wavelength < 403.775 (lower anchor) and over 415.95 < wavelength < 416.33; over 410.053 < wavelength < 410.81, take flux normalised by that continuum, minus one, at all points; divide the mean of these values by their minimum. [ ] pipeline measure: 0.24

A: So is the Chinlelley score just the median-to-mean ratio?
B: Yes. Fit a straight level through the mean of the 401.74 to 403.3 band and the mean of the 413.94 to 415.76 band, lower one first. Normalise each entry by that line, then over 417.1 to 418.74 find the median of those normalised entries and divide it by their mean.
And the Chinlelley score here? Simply 0.99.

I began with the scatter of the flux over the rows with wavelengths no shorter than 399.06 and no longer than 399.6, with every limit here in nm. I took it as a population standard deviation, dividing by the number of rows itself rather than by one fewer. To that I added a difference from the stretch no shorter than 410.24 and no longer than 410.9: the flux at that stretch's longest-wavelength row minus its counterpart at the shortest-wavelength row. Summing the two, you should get 1.7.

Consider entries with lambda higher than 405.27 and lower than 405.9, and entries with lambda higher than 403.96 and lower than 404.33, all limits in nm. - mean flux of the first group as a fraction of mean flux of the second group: 0.86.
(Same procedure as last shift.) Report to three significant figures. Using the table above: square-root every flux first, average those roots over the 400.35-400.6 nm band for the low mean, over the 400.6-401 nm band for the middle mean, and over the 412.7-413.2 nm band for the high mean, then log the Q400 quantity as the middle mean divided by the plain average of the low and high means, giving 1.05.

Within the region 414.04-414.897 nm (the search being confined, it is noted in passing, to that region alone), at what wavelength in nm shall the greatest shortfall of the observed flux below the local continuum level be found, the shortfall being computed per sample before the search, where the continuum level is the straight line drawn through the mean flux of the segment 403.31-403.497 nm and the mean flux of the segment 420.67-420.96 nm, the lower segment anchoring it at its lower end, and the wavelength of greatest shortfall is 414.849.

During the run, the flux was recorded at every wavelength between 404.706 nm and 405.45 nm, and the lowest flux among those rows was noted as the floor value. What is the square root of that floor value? 1.71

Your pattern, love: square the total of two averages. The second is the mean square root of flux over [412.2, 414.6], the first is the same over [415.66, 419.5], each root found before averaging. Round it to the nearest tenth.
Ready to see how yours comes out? 18.2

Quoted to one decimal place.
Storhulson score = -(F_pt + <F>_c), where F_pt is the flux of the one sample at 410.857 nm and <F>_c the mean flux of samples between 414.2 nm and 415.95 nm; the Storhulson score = -9.6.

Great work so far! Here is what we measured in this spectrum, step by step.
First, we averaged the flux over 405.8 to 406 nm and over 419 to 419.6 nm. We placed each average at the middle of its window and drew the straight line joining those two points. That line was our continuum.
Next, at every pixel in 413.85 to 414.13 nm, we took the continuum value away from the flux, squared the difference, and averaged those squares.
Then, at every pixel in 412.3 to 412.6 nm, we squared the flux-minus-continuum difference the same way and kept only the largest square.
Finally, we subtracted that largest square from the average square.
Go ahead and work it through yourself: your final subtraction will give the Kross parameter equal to -0.3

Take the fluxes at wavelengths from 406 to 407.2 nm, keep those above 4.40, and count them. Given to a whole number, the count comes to 5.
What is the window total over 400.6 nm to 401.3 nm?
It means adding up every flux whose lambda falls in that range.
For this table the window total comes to 28.5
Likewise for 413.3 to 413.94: 29.7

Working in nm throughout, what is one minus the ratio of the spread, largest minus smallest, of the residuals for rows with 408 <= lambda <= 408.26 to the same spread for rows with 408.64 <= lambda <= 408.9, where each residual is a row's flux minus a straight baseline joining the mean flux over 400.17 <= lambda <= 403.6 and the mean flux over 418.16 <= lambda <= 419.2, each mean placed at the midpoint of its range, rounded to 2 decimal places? 0.53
